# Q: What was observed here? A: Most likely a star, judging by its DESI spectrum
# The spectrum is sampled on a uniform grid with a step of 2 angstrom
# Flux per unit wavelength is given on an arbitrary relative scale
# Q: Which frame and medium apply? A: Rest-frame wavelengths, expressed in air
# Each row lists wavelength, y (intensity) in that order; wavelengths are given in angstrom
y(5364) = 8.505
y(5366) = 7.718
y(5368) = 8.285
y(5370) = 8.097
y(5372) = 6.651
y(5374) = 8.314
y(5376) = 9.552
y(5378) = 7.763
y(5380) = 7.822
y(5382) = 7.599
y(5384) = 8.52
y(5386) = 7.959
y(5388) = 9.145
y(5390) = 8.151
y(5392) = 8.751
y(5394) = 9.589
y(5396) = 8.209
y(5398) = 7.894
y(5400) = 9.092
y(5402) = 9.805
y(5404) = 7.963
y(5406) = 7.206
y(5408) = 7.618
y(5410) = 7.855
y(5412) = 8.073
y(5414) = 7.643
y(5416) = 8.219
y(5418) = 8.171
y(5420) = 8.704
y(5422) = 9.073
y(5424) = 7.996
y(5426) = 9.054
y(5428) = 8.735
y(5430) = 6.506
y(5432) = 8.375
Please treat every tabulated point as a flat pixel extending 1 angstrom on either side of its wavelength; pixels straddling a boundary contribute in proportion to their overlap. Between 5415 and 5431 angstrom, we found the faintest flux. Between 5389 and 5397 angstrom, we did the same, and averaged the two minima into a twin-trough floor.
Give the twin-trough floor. 7.3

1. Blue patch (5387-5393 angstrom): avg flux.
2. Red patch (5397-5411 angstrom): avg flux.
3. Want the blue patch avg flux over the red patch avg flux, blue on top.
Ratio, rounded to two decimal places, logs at 1.06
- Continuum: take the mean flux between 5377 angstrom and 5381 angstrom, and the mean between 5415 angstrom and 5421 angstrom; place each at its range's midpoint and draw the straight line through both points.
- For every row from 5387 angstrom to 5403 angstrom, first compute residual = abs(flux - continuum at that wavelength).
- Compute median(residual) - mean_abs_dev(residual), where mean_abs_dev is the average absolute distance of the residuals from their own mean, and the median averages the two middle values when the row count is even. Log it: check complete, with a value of 0.36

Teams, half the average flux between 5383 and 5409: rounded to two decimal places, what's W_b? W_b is 4.23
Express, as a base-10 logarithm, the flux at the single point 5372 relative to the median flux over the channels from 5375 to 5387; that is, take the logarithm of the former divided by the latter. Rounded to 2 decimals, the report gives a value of -0.07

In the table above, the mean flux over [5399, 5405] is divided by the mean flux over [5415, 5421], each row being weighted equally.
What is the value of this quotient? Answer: 1.07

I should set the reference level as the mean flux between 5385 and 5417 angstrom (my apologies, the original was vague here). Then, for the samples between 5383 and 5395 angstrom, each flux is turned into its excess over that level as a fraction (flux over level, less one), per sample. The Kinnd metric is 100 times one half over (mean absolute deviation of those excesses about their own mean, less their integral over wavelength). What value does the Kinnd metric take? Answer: -107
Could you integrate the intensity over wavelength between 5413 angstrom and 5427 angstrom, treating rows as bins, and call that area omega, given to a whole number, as 118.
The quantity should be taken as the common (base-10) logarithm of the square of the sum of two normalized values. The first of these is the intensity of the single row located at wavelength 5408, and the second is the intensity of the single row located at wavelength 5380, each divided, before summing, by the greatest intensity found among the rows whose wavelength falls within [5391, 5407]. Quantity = 0.3944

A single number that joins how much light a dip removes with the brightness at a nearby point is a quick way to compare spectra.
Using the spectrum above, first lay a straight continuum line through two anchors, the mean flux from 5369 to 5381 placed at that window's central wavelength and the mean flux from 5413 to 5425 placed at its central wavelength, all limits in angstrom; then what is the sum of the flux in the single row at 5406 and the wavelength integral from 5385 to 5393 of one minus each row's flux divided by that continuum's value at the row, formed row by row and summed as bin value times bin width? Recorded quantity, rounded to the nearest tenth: 6.8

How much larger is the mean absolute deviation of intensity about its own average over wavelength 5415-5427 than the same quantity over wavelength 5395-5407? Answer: -0.32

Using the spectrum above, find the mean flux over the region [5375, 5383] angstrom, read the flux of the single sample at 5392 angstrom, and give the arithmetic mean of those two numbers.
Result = 8.47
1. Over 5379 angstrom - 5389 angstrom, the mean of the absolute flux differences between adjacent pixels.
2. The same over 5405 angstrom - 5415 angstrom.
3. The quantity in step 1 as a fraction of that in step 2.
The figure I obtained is 2.2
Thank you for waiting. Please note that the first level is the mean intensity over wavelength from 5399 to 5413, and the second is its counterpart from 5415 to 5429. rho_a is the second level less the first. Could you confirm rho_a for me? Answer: 0.3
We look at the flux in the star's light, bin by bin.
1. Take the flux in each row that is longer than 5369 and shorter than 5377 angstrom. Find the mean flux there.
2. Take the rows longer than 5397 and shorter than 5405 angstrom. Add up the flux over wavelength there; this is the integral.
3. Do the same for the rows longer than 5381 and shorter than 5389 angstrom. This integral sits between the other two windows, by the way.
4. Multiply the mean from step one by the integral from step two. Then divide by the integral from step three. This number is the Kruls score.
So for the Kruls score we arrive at 8.5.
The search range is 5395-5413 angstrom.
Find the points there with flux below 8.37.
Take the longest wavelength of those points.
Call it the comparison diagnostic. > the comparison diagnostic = 5412 angstrom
